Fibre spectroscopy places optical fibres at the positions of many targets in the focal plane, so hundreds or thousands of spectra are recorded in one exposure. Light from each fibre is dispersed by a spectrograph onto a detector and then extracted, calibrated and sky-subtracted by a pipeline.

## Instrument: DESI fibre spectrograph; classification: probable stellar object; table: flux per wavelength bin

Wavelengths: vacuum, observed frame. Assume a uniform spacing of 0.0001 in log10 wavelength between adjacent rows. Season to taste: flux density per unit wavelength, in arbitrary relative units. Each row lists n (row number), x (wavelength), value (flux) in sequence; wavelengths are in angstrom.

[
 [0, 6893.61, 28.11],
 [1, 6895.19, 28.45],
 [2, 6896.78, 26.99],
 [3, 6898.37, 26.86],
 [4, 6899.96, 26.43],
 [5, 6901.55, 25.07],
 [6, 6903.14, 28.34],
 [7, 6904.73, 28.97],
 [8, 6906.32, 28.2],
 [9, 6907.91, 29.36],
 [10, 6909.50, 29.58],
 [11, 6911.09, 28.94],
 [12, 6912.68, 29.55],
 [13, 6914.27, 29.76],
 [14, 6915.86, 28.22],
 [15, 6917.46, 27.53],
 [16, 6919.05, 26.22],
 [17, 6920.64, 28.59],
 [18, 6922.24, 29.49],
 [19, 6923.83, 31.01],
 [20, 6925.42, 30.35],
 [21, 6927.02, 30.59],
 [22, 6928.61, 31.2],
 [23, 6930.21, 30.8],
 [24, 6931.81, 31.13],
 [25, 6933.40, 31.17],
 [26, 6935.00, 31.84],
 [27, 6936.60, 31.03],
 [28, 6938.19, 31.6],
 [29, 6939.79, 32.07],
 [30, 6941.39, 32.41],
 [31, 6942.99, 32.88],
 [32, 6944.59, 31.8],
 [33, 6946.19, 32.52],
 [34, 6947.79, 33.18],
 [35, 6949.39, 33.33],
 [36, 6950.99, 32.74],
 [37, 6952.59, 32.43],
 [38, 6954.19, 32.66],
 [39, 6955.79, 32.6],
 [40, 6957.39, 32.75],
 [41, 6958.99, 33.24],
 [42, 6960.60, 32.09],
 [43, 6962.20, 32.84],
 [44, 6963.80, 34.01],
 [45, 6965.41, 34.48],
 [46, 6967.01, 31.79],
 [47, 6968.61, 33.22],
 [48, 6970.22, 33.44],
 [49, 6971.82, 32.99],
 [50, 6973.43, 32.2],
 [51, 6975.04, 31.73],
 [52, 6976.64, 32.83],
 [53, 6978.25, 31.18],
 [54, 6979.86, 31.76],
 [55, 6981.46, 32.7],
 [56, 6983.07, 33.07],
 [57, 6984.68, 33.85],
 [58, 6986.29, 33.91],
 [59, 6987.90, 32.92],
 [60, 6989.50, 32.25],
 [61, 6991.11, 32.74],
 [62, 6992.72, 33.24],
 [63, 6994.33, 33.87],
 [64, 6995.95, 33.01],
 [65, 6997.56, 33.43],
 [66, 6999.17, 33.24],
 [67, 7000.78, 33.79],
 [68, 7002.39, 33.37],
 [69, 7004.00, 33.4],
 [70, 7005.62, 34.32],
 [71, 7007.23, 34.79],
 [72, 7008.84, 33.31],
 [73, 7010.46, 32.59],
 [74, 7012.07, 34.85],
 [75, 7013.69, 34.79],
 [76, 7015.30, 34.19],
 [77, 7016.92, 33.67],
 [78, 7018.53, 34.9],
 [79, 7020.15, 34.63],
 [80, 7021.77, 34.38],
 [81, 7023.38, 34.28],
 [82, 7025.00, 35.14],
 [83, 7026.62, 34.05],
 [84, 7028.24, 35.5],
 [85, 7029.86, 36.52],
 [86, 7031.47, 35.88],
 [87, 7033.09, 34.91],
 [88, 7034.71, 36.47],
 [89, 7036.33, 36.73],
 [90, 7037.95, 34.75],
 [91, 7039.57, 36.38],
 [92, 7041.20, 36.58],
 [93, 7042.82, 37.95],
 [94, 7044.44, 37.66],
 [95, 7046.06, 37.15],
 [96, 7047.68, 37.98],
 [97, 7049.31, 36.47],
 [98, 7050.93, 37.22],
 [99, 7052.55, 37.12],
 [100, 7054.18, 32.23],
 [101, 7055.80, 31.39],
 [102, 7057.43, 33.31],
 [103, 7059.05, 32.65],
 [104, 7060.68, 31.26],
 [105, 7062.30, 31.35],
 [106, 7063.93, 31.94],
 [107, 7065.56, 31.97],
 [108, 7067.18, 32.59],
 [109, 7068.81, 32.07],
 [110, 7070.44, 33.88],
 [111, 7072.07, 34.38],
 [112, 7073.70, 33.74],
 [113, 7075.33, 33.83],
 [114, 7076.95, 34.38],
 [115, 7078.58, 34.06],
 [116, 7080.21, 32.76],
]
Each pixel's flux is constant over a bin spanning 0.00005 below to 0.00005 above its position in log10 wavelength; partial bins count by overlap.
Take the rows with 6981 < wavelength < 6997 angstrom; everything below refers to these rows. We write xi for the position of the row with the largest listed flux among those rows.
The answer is 6986.29 angstrom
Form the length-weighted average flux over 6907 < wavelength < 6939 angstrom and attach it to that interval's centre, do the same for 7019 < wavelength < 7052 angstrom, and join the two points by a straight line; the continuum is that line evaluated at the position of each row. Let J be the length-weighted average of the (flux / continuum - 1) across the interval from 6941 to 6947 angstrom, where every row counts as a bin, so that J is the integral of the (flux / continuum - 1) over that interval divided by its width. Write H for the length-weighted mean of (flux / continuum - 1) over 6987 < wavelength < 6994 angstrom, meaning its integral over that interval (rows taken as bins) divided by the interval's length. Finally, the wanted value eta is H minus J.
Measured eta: -0.065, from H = -0.021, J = 0.04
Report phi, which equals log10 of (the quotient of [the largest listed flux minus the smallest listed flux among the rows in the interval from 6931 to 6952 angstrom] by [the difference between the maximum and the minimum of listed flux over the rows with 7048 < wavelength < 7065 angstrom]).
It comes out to -0.4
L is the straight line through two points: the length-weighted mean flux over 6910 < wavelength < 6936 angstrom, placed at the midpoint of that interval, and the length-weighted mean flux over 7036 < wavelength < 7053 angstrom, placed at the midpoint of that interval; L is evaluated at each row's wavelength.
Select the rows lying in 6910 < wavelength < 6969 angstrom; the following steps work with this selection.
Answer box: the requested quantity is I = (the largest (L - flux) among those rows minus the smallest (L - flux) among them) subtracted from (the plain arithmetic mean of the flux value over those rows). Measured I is 26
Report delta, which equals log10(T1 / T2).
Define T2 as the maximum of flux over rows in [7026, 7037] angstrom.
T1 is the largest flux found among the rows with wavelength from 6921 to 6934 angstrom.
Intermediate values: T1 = 31.2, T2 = 36.73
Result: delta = -0.07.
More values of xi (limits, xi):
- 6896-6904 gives 6903.14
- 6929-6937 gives 6935.00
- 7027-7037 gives 7036.33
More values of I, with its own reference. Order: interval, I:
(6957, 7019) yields 29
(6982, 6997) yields 31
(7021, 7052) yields 33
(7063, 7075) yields 31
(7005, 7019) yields 32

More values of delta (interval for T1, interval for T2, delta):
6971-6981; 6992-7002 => -0.01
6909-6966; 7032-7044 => -0.04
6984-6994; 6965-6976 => -0.01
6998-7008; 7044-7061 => -0.04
